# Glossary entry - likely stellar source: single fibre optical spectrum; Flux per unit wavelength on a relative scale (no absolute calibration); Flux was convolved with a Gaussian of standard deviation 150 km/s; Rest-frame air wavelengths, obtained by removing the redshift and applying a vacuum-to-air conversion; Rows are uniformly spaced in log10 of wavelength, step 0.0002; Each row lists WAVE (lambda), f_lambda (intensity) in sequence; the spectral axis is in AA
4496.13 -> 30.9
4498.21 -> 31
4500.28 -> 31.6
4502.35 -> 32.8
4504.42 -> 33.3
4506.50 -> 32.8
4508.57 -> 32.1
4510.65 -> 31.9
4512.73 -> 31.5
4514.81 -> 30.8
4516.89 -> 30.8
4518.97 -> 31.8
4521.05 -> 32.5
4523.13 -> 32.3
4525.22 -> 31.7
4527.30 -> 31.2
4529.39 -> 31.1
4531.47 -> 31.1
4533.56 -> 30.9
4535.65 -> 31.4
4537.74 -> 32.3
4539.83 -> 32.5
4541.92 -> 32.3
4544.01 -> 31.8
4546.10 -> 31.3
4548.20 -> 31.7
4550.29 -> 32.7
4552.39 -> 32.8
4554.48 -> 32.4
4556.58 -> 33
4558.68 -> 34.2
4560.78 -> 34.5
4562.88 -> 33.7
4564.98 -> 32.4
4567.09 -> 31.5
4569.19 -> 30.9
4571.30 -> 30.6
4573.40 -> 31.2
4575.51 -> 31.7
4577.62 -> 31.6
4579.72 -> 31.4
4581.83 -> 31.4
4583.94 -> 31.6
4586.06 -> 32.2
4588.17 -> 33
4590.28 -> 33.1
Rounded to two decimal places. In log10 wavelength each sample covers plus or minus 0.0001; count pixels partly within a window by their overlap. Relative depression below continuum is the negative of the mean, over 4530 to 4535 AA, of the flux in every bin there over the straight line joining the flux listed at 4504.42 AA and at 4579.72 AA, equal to -0.95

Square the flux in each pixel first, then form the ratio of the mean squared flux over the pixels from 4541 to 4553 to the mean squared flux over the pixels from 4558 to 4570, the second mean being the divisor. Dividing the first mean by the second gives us 0.95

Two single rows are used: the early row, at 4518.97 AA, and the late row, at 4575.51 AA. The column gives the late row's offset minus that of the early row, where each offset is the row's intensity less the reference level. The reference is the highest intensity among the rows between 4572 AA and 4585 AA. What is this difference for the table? -0.1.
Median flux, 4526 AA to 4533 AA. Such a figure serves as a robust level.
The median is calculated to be 31.1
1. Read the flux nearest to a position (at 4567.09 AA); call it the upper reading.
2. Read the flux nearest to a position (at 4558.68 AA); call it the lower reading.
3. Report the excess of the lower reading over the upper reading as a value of 2.7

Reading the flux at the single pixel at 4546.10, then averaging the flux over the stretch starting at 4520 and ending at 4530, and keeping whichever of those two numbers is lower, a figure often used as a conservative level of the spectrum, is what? 31.30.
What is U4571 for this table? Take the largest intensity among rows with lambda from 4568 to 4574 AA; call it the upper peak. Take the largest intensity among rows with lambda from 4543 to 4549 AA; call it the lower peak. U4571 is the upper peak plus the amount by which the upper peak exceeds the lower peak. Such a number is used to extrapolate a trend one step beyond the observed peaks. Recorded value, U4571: 31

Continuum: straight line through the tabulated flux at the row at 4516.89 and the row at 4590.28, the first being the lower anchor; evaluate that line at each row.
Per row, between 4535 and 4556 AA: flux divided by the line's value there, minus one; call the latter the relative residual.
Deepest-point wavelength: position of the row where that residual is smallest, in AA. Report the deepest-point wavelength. 4546.10 AA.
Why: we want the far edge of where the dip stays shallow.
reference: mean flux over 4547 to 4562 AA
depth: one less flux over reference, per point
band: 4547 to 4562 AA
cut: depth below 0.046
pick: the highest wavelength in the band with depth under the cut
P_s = 4560.78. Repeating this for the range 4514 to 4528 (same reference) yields 4525.22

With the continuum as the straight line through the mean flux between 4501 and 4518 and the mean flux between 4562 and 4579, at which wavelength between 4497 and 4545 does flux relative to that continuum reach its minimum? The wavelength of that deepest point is 4514.81 AA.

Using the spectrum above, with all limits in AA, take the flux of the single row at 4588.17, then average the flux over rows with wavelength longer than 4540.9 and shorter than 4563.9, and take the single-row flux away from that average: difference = -0.2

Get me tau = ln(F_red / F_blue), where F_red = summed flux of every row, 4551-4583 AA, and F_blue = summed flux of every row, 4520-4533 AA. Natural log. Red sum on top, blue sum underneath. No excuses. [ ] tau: 0.9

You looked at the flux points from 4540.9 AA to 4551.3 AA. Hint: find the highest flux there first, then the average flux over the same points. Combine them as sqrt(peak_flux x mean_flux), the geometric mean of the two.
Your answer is 32.3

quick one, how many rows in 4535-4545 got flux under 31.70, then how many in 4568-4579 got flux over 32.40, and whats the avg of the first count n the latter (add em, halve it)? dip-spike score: 0.50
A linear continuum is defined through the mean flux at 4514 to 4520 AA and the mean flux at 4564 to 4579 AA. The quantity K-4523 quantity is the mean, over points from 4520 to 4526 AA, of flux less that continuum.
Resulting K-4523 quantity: 1.0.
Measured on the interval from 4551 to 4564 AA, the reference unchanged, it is 2.1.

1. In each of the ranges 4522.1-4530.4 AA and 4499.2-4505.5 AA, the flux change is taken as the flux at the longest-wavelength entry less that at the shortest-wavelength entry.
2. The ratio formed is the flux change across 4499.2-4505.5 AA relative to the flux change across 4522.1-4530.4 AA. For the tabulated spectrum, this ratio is -1.4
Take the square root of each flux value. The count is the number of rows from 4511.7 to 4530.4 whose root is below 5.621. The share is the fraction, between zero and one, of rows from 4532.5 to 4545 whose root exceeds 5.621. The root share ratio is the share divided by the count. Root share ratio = 0.133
